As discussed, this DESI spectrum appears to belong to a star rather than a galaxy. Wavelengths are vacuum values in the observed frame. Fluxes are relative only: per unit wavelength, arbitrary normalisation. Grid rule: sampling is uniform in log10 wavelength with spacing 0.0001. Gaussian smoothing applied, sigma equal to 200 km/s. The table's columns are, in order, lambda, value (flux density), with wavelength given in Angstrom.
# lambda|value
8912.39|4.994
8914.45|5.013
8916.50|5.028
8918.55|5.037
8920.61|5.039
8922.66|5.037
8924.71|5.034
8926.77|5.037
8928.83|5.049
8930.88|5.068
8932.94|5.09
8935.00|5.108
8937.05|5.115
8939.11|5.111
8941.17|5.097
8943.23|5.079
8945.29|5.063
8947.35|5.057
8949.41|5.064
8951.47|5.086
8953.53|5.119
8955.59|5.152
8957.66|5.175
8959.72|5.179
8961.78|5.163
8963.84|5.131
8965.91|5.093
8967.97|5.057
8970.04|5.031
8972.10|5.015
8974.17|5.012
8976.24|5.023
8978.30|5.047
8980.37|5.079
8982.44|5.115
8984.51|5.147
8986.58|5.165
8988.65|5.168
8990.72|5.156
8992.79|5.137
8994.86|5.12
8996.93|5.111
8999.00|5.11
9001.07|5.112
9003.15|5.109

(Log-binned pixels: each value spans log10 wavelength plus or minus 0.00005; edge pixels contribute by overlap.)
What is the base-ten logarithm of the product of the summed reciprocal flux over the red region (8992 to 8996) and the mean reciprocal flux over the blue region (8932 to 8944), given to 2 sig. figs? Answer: -1.1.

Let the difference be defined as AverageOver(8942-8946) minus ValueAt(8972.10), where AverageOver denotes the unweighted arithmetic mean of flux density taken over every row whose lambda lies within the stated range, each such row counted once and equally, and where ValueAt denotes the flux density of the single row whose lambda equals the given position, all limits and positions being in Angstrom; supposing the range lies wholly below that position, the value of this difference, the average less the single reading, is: 0.06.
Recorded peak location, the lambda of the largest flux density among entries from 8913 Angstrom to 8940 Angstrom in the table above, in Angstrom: 8937.05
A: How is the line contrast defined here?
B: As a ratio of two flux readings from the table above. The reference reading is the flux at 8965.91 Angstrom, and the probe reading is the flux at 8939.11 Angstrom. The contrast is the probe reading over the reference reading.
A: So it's 1.00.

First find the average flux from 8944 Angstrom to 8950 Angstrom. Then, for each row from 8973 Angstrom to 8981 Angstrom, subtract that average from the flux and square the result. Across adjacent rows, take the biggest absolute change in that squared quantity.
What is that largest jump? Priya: 0.0013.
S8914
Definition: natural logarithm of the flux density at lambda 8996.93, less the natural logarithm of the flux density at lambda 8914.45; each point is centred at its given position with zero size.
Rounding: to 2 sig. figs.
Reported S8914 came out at 0.019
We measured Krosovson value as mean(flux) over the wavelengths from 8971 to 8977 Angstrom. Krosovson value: 5.02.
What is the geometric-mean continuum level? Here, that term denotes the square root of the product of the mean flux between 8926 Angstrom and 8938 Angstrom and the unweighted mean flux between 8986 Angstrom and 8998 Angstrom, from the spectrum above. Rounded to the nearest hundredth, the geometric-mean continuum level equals 5.11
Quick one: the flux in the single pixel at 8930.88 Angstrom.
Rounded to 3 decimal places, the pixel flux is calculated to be 5.068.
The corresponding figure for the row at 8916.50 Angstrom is 5.028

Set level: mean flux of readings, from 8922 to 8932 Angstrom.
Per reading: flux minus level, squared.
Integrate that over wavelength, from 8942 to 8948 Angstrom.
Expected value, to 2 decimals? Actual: 0.00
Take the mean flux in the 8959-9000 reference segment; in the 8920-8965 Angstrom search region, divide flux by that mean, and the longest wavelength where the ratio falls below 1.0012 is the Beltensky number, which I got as 8951.47 Angstrom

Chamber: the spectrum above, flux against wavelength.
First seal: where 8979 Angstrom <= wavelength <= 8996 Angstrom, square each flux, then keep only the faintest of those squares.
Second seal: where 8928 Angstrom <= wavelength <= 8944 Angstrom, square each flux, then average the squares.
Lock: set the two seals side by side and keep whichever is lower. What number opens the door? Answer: 25.8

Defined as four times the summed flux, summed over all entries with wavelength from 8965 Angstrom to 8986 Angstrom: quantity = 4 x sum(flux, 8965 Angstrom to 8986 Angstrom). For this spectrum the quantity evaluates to 202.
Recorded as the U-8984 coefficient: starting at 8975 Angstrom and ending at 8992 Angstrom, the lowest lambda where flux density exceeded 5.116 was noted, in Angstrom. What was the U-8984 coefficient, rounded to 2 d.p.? 8984.51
